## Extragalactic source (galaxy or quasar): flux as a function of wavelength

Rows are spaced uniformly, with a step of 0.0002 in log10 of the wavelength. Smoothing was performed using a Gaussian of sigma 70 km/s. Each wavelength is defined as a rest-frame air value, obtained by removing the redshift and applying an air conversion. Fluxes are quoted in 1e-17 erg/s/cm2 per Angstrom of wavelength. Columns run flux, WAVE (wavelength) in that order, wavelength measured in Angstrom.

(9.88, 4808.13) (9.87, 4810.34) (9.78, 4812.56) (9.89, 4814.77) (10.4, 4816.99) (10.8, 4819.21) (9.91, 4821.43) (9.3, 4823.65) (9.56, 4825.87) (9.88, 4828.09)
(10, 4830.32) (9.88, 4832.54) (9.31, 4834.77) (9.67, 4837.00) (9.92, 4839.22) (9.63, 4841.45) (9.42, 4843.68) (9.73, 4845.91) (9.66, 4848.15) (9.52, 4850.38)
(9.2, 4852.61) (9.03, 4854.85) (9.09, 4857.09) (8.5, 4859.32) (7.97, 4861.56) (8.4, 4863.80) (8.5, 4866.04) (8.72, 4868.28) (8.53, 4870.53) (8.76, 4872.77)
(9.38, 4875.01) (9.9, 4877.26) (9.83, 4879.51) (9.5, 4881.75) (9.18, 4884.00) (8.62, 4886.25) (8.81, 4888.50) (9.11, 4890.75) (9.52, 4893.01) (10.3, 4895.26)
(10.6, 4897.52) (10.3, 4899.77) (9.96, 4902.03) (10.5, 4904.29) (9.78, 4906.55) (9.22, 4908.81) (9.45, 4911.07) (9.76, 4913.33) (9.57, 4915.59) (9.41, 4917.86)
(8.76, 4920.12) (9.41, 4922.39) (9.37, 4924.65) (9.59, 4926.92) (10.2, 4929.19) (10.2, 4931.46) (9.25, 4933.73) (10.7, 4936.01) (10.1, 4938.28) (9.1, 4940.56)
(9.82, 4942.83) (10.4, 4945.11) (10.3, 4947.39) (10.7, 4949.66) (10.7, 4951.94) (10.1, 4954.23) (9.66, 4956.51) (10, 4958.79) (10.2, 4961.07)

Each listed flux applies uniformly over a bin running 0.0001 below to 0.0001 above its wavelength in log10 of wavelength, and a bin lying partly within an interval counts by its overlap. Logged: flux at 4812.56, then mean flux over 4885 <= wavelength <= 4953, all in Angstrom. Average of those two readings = 9.78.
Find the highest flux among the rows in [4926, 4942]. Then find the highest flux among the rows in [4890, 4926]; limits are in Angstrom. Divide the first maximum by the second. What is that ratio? 1.009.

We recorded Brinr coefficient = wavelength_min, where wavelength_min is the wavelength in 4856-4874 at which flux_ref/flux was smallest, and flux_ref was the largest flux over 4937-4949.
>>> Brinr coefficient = 4857.09 Angstrom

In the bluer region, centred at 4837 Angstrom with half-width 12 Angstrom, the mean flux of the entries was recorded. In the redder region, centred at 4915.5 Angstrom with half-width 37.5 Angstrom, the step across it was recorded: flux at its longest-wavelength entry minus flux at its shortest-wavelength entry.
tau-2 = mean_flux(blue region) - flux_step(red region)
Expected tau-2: 8.8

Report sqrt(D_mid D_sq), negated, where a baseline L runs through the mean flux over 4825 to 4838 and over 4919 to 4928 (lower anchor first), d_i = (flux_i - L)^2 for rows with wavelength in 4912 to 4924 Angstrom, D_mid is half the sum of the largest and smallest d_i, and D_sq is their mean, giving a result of -0.13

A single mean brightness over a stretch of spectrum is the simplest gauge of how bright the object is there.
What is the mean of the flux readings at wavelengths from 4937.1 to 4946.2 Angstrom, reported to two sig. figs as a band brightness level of 9.9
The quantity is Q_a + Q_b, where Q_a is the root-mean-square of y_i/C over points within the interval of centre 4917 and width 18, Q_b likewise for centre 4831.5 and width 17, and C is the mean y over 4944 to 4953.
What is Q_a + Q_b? 1.81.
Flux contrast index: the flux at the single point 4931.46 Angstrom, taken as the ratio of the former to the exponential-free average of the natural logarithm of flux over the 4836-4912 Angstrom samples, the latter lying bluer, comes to 4.6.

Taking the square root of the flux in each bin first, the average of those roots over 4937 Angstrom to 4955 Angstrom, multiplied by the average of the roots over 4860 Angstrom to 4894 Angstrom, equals 9.54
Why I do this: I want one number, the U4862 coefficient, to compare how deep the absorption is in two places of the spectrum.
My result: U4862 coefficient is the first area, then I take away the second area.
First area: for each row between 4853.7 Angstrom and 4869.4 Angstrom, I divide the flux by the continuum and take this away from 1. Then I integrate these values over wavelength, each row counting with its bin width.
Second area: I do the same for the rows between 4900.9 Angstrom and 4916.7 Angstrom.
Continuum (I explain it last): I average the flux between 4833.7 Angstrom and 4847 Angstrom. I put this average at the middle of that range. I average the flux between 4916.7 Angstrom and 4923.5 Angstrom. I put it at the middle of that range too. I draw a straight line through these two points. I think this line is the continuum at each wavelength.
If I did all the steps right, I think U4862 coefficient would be 2.3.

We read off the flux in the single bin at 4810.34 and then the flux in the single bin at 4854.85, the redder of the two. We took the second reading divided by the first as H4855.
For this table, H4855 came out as 0.91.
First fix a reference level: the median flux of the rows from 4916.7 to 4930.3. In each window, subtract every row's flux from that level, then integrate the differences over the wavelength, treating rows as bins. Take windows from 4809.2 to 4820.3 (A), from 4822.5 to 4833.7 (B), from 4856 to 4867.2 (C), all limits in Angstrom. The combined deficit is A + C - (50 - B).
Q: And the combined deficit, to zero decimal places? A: -51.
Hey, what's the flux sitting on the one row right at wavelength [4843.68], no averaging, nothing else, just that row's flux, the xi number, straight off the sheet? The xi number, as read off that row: 9.42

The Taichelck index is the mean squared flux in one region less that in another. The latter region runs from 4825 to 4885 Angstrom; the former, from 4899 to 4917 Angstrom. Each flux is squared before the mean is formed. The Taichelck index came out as 10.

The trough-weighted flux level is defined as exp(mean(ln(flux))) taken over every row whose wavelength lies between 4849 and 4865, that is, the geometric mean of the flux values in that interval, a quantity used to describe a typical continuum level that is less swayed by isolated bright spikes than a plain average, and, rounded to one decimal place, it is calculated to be 8.8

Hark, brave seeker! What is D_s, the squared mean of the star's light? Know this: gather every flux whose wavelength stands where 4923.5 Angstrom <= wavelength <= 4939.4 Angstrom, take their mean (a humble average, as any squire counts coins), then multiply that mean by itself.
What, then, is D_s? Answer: 98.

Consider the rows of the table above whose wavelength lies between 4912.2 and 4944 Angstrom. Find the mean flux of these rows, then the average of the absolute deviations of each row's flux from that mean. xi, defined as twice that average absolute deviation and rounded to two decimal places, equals 0.81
